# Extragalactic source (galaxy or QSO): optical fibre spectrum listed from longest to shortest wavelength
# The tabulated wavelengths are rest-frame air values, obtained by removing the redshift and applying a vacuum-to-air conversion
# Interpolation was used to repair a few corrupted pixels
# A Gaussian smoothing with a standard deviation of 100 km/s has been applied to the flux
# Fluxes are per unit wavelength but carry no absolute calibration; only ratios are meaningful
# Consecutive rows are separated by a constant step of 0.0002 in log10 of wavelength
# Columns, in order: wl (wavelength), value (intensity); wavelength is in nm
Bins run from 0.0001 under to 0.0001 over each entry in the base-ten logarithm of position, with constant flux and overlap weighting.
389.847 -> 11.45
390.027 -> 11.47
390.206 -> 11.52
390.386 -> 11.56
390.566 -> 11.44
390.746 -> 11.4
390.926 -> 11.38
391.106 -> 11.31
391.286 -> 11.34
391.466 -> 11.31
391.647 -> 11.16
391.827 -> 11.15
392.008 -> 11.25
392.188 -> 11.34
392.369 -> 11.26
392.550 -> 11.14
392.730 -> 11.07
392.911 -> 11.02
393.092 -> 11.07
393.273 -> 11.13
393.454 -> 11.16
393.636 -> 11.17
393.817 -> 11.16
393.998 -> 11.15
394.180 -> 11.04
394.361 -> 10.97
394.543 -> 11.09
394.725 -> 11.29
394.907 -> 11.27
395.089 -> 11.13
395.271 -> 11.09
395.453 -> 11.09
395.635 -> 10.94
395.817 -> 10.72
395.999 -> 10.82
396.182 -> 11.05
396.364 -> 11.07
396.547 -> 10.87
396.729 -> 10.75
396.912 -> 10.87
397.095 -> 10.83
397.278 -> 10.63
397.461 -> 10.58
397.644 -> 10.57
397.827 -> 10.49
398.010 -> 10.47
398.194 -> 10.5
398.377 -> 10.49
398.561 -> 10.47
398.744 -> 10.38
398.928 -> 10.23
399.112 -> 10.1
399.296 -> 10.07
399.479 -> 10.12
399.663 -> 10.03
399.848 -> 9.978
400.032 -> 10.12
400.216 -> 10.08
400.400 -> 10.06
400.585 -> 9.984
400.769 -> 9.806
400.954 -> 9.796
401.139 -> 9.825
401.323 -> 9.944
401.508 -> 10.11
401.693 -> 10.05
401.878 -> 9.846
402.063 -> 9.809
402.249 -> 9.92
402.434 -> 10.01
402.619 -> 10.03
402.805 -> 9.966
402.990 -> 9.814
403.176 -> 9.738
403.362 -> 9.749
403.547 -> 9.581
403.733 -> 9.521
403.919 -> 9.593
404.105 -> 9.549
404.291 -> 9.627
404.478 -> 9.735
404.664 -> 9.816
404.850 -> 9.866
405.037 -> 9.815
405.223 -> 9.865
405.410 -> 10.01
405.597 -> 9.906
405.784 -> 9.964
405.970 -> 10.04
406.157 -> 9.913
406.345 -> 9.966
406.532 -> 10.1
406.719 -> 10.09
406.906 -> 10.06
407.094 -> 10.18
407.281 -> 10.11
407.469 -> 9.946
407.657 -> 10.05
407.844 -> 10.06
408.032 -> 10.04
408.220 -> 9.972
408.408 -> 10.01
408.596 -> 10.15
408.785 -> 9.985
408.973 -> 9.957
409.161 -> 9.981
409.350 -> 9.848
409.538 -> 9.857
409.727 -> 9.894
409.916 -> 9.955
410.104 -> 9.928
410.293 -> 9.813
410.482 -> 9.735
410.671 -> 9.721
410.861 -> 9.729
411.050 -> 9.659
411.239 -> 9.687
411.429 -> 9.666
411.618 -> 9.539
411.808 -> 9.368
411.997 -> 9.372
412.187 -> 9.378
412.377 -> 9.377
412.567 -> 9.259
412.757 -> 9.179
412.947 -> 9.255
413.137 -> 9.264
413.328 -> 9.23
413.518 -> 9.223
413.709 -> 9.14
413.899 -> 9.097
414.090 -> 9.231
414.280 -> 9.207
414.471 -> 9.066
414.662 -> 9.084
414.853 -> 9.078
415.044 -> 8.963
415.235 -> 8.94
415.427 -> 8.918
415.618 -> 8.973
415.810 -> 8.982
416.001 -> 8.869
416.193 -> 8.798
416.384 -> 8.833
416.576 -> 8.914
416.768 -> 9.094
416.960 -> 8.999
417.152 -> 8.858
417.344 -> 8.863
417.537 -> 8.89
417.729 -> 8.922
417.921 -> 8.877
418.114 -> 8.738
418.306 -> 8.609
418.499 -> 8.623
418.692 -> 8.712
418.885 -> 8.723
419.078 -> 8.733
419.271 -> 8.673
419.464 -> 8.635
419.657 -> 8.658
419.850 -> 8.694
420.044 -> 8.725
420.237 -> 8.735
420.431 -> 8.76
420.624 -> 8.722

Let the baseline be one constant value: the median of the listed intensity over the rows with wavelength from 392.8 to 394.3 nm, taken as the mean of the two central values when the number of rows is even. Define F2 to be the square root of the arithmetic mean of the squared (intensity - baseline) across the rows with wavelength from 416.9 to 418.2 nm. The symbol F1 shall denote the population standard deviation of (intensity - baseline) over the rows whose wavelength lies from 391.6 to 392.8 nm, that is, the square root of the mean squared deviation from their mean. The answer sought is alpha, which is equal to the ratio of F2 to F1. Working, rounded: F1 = 0.08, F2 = 2.3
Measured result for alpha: 27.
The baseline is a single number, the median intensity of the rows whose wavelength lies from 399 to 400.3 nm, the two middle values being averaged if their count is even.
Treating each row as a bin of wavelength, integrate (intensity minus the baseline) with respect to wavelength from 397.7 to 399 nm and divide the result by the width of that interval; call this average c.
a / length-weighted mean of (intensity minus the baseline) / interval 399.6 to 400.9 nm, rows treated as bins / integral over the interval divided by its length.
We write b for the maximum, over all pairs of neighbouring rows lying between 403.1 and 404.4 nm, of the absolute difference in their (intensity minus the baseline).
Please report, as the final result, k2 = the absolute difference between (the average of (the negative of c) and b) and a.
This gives 0.0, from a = -0.1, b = 0.168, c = 0.4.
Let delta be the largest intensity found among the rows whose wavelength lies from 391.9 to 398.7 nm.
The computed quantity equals 11.34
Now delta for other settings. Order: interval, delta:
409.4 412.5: 9.955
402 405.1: 10.03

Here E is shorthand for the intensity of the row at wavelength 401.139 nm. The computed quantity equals 9.825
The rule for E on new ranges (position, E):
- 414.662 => 9.084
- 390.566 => 11.44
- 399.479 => 10.12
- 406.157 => 9.913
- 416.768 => 9.094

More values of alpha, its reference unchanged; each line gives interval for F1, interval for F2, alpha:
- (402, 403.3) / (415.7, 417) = 21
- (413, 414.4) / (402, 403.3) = 23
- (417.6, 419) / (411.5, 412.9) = 16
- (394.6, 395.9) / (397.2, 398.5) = 3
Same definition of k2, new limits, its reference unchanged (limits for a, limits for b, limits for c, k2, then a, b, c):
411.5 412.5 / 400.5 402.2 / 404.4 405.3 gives 0.9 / -0.7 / 0.204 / -0.3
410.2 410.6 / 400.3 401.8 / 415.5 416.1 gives 1.0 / -0.3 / 0.178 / -1.1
